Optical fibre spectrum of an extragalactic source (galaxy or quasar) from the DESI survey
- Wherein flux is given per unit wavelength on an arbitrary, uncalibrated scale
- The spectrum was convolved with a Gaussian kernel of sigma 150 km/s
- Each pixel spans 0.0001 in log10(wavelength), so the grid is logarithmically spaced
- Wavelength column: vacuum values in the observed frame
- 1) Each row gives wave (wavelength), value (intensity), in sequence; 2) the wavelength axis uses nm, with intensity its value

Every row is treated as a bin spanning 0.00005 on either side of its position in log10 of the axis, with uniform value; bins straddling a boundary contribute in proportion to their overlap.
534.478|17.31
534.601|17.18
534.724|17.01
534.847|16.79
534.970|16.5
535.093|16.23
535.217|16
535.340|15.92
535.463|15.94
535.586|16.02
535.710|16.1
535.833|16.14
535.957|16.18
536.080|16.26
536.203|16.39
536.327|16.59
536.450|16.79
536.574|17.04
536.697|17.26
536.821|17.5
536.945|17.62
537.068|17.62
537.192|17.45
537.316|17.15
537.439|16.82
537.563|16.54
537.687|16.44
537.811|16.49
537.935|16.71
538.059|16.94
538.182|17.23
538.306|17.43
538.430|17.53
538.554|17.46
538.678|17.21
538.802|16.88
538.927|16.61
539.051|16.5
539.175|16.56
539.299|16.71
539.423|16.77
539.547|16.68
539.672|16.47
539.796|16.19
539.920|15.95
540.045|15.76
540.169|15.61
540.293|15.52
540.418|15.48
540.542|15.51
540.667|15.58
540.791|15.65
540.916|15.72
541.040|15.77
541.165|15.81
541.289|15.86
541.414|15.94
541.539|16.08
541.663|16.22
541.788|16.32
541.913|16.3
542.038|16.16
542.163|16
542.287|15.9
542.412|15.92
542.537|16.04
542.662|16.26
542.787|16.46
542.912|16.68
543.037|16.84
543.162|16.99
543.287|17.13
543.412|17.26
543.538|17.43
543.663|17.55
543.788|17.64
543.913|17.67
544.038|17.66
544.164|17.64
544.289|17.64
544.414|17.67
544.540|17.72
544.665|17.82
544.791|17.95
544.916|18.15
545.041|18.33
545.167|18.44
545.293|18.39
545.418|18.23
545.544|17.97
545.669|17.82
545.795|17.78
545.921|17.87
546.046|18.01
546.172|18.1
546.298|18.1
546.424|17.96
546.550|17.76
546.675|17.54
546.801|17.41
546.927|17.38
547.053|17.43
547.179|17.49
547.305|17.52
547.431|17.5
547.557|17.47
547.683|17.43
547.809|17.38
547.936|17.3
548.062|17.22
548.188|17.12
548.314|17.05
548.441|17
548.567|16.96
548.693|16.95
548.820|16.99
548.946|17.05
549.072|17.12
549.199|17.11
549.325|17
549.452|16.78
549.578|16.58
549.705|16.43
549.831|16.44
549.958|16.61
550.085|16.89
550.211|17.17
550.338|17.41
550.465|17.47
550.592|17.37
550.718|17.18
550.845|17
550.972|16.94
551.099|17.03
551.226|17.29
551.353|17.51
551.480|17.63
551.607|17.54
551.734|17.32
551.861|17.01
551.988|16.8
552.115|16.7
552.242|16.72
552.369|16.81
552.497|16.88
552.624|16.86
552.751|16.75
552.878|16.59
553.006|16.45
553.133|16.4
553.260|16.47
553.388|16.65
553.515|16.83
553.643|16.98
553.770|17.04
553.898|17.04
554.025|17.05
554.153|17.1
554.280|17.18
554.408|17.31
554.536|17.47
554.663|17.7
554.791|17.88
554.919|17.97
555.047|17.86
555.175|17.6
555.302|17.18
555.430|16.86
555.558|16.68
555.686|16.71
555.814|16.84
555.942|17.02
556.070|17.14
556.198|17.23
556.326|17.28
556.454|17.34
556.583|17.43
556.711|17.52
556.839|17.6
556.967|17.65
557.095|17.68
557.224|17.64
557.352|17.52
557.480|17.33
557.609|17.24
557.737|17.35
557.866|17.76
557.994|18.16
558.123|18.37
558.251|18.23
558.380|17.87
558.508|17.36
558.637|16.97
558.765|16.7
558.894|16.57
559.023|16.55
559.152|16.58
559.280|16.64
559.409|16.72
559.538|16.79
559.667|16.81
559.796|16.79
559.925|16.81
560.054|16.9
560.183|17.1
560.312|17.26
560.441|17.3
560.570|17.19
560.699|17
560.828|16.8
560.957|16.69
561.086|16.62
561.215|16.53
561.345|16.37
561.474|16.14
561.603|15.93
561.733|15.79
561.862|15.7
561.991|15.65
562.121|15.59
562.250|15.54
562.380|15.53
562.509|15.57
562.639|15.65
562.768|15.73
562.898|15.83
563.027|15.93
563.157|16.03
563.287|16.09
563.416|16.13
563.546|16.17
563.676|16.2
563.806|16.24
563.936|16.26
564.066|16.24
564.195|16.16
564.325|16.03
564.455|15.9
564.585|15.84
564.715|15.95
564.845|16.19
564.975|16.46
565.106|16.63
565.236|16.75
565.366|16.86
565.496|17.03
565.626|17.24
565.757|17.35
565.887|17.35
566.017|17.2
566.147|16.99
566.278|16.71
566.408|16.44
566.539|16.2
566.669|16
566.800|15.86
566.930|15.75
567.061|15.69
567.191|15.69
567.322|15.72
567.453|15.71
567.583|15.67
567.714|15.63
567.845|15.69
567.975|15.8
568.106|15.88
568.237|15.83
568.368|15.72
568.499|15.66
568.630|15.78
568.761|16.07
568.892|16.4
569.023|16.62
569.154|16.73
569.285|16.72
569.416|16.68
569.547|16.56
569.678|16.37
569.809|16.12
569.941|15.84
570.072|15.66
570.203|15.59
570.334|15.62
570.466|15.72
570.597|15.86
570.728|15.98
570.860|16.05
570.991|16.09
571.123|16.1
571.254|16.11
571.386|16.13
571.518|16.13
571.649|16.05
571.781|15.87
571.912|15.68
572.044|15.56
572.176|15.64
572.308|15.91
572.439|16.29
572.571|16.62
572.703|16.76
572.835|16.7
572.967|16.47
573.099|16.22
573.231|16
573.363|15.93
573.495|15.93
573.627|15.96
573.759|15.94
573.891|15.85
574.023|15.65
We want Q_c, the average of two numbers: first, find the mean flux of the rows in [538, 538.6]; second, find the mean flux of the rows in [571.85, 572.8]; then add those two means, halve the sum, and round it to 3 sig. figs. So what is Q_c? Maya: 16.7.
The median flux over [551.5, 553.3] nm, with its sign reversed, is -16.8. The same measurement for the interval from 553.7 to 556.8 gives -17.2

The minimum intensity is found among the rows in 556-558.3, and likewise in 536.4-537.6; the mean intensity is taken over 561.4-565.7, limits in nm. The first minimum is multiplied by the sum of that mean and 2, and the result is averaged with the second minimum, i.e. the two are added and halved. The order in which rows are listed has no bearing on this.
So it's 163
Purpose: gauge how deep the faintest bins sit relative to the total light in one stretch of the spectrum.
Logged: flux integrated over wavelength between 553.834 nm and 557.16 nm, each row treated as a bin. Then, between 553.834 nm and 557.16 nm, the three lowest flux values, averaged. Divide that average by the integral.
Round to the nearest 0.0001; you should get 0.2907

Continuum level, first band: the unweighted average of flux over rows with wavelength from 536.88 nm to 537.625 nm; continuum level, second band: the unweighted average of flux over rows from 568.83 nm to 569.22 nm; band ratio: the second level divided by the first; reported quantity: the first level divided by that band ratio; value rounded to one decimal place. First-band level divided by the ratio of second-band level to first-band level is 17.8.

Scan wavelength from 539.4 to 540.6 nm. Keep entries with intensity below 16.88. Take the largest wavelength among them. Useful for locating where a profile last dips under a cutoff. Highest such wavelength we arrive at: 540.542 nm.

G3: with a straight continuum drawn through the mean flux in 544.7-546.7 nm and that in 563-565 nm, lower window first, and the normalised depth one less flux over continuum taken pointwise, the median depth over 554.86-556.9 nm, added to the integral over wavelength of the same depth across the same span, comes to -0.06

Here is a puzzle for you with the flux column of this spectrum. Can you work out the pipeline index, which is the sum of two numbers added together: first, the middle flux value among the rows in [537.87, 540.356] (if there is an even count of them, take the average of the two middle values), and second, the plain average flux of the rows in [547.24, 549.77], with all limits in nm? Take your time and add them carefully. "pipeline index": 33.8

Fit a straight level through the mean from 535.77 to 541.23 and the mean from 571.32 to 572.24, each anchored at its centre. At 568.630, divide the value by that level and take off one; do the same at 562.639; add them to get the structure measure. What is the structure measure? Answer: -0.03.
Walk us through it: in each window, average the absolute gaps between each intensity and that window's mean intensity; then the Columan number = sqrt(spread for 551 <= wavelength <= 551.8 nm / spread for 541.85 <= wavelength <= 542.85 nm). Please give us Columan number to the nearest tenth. 1.0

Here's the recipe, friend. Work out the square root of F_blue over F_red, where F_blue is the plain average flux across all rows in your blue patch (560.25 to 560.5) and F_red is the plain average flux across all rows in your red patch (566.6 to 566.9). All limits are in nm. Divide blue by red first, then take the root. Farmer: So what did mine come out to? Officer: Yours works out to 1.04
